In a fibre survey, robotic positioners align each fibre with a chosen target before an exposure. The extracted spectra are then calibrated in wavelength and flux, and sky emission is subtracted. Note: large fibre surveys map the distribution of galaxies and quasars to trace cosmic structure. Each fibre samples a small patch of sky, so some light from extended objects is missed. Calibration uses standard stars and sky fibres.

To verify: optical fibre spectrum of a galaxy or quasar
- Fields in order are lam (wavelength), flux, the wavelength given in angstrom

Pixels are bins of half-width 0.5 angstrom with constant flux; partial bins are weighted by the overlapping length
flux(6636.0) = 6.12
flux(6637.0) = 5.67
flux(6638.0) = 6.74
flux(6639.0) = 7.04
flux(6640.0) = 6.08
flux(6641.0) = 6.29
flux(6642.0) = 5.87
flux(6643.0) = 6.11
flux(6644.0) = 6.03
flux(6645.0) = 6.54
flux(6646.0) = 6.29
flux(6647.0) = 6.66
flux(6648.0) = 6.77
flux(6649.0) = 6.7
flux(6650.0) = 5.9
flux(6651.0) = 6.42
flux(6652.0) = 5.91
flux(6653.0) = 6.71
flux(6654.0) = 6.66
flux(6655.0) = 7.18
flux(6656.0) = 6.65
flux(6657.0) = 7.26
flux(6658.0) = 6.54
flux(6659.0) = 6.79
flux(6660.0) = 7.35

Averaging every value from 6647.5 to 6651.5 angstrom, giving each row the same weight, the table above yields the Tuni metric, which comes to 6.45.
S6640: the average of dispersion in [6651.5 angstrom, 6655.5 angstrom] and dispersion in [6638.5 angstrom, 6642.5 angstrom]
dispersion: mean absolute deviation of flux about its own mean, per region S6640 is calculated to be 0.36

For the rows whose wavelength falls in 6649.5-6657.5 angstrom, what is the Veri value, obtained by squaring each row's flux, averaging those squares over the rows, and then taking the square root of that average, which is 6.60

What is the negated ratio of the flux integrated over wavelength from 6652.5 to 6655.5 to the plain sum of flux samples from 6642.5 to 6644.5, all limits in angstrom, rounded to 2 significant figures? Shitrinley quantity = -1.7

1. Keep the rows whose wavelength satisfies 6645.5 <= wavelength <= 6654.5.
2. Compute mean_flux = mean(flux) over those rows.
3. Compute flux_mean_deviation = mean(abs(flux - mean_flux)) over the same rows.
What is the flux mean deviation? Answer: 0.28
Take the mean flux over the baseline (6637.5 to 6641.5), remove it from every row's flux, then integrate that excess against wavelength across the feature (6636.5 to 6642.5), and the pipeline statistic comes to -1.5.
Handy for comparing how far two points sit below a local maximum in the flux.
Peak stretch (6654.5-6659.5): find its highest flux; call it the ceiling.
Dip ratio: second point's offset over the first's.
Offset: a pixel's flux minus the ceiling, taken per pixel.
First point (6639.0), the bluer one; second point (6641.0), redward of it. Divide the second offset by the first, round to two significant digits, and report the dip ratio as 4.4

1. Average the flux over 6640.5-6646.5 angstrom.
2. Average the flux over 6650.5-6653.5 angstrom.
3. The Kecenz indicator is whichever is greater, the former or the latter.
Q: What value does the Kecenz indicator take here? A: 6.35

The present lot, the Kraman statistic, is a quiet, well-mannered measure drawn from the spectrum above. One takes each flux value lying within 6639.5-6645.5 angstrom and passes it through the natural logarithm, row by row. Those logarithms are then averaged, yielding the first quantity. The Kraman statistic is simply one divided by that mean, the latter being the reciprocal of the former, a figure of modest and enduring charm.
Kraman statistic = 0.551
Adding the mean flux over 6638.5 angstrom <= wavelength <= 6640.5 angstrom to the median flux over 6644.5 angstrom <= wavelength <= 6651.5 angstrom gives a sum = 13.1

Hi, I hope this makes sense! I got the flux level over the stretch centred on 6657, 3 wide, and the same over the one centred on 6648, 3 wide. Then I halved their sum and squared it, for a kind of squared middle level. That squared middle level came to 46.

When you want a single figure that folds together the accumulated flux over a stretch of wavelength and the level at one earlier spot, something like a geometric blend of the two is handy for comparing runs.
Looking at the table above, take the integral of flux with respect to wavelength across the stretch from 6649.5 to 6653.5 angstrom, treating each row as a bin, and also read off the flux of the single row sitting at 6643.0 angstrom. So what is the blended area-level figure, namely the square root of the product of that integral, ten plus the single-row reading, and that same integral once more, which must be 100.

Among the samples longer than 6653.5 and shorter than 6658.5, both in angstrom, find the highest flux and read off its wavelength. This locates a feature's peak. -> 6657.0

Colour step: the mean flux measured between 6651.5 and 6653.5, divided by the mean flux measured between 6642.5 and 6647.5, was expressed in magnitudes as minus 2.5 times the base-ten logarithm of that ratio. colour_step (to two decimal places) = 0.00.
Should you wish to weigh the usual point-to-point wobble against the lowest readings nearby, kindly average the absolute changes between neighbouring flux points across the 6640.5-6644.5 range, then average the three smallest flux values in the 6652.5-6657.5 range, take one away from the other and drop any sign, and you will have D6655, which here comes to 6.4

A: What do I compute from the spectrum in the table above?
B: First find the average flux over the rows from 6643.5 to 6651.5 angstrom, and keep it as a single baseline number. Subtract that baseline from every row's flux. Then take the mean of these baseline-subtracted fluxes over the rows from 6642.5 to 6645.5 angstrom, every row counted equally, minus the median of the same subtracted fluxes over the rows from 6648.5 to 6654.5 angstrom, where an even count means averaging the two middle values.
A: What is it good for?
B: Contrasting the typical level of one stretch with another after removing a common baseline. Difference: -0.3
